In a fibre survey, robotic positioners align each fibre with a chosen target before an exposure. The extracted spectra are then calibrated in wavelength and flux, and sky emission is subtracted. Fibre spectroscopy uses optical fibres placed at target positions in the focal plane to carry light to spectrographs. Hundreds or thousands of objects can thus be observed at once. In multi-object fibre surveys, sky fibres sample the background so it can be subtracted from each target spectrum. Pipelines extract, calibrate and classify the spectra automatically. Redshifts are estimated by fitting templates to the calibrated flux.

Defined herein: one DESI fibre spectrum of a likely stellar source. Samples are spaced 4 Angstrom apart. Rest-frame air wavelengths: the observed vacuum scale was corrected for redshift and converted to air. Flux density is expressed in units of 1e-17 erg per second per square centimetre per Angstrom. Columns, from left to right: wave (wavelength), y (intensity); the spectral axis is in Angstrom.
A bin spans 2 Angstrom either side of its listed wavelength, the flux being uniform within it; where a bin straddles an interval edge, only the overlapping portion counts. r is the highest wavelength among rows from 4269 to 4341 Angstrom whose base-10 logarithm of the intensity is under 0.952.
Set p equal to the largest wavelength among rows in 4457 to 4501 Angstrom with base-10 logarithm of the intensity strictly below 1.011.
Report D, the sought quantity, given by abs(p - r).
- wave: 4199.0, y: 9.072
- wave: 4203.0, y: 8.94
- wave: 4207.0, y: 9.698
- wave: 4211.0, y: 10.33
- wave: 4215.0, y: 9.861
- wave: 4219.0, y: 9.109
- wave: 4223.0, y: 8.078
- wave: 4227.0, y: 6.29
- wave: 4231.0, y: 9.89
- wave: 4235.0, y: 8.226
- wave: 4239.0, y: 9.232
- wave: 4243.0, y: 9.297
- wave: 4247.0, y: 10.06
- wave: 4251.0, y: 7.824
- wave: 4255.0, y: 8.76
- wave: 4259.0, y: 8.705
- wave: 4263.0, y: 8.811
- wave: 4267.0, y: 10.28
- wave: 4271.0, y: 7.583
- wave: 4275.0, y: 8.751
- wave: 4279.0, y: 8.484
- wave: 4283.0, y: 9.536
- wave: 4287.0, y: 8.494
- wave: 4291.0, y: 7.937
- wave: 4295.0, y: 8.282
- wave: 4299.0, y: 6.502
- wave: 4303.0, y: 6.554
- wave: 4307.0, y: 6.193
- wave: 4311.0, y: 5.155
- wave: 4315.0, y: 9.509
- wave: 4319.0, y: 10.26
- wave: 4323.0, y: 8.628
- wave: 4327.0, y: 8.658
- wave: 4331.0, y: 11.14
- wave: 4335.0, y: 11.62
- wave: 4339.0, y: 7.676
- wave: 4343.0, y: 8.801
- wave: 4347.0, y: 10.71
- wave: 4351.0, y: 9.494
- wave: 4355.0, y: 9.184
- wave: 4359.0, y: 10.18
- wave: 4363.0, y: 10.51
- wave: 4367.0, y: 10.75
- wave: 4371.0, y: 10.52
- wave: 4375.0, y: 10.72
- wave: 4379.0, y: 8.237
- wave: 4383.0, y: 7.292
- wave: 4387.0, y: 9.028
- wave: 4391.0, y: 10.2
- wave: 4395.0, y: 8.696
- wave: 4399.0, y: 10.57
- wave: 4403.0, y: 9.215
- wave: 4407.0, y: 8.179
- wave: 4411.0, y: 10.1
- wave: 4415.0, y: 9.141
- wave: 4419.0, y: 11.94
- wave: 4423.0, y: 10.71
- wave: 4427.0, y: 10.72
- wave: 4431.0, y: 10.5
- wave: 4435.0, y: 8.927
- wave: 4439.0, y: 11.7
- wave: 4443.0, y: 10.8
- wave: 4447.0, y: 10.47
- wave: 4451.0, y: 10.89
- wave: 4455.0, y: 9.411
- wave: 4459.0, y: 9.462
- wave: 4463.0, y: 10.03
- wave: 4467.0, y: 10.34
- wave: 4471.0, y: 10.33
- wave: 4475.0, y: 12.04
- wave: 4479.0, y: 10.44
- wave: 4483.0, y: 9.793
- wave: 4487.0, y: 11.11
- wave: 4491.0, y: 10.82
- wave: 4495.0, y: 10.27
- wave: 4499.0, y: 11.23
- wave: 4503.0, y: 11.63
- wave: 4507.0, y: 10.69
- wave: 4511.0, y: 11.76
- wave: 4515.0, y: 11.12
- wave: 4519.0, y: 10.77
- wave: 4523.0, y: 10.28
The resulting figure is 144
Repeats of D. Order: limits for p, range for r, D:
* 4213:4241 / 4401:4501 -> 196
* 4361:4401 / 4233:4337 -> 68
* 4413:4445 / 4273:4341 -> 96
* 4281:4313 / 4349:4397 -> 84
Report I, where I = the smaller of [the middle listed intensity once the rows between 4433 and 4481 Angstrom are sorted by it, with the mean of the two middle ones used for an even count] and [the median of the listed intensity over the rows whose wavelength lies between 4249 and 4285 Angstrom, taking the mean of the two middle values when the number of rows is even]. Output 8.8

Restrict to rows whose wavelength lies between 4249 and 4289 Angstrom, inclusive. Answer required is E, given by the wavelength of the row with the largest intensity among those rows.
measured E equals 4267.0 Angstrom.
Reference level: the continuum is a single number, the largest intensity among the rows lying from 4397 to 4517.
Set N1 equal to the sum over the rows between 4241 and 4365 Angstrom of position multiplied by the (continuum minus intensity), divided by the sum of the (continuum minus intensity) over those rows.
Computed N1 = 4299.2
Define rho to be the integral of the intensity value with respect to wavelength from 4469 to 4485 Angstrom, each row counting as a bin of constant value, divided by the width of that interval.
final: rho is 10.7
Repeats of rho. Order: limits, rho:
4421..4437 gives 10.2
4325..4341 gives 9.8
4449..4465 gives 9.9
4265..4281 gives 8.8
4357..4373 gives 10.5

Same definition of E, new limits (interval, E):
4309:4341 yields 4335.0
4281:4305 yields 4283.0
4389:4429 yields 4419.0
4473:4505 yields 4475.0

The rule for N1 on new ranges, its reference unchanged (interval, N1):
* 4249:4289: 4268.5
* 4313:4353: 4332.9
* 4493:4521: 4506.2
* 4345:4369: 4356.3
